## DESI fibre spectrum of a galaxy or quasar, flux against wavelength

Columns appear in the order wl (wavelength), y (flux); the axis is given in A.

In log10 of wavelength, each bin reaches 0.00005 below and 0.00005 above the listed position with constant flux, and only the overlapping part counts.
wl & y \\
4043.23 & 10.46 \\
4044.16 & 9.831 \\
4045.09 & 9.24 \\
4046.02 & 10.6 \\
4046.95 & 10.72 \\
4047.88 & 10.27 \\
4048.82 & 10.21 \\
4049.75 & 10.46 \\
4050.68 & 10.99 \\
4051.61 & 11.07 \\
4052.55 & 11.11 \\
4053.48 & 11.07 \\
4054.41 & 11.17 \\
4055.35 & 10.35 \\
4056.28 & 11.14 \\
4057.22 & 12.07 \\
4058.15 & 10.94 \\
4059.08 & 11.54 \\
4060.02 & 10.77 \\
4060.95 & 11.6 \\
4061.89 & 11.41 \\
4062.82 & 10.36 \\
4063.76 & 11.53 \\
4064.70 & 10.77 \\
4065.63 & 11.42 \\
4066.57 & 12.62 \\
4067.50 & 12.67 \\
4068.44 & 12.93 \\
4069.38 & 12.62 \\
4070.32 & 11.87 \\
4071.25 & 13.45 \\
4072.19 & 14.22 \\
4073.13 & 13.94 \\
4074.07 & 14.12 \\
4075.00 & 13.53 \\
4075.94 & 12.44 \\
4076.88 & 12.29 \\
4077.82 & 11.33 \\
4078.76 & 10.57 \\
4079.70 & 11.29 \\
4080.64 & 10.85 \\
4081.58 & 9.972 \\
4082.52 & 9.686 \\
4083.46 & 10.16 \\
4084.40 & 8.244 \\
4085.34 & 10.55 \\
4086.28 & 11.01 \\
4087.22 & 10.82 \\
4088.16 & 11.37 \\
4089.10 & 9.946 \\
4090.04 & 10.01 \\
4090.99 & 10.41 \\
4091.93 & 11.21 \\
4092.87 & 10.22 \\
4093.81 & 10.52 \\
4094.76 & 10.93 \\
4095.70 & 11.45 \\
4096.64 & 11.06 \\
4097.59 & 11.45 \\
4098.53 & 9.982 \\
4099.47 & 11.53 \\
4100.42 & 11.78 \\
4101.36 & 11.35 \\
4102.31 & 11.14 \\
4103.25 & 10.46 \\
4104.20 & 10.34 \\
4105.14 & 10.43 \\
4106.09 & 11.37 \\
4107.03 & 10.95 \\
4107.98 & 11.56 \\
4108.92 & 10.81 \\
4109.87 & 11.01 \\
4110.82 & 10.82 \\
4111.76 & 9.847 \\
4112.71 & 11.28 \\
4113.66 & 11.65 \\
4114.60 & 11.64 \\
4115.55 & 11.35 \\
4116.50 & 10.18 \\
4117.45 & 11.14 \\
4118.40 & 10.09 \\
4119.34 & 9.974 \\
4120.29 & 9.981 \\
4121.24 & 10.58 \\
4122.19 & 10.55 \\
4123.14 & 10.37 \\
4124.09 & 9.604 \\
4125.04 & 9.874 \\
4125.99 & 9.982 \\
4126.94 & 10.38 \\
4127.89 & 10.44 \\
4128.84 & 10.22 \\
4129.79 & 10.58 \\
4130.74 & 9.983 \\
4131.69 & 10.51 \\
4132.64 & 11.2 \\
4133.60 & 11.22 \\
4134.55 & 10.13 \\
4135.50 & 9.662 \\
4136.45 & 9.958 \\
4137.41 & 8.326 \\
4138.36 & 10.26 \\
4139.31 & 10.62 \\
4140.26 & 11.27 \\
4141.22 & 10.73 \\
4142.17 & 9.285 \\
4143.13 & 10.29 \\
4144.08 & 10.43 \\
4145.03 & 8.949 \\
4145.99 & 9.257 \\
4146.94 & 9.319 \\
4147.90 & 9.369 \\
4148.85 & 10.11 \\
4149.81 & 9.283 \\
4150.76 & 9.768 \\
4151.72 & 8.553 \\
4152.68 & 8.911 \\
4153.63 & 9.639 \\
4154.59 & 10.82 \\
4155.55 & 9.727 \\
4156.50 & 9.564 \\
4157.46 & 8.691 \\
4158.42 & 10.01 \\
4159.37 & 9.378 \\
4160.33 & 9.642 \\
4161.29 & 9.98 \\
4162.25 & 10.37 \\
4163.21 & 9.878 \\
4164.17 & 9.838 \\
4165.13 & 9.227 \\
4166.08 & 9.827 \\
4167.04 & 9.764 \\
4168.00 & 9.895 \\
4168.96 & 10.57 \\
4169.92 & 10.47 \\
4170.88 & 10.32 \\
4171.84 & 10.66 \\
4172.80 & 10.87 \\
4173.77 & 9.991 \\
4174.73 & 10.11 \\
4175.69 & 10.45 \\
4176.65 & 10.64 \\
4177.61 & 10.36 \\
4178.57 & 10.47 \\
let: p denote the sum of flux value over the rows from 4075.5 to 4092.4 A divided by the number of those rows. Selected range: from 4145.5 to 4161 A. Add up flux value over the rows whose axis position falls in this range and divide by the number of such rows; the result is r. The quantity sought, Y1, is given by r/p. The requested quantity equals 0.89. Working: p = 10.7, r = 9.5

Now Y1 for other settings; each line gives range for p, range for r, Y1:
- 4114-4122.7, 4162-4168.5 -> 0.93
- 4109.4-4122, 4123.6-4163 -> 0.92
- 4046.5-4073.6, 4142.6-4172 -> 0.84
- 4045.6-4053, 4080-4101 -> 0.99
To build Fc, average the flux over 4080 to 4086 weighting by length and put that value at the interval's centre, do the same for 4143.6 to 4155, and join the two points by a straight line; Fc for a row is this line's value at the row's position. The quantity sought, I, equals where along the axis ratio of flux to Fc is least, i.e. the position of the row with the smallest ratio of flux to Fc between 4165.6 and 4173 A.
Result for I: 4167.04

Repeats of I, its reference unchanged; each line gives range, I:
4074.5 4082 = 4081.58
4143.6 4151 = 4145.03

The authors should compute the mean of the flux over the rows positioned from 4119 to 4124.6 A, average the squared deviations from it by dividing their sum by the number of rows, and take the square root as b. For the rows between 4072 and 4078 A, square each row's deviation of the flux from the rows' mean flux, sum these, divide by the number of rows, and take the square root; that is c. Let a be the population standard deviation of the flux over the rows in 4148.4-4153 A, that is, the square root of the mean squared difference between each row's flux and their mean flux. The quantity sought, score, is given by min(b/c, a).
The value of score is 0.34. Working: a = 0.56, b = 0.35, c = 1.03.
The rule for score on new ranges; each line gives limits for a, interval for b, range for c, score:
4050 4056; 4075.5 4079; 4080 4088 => 0.28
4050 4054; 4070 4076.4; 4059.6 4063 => 0.04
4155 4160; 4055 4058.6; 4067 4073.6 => 0.44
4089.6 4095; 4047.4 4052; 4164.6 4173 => 0.41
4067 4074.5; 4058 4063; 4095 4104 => 0.79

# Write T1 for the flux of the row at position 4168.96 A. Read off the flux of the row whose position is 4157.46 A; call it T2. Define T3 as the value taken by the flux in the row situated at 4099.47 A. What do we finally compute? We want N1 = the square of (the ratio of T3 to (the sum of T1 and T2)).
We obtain 0.36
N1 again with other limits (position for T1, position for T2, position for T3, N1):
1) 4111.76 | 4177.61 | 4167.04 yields 0.23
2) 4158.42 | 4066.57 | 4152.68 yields 0.16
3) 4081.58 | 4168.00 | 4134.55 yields 0.26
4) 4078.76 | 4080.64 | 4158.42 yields 0.22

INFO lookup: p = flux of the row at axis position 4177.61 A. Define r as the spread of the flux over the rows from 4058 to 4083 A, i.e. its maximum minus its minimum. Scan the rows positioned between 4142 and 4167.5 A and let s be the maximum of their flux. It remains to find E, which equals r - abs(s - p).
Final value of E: 4.1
